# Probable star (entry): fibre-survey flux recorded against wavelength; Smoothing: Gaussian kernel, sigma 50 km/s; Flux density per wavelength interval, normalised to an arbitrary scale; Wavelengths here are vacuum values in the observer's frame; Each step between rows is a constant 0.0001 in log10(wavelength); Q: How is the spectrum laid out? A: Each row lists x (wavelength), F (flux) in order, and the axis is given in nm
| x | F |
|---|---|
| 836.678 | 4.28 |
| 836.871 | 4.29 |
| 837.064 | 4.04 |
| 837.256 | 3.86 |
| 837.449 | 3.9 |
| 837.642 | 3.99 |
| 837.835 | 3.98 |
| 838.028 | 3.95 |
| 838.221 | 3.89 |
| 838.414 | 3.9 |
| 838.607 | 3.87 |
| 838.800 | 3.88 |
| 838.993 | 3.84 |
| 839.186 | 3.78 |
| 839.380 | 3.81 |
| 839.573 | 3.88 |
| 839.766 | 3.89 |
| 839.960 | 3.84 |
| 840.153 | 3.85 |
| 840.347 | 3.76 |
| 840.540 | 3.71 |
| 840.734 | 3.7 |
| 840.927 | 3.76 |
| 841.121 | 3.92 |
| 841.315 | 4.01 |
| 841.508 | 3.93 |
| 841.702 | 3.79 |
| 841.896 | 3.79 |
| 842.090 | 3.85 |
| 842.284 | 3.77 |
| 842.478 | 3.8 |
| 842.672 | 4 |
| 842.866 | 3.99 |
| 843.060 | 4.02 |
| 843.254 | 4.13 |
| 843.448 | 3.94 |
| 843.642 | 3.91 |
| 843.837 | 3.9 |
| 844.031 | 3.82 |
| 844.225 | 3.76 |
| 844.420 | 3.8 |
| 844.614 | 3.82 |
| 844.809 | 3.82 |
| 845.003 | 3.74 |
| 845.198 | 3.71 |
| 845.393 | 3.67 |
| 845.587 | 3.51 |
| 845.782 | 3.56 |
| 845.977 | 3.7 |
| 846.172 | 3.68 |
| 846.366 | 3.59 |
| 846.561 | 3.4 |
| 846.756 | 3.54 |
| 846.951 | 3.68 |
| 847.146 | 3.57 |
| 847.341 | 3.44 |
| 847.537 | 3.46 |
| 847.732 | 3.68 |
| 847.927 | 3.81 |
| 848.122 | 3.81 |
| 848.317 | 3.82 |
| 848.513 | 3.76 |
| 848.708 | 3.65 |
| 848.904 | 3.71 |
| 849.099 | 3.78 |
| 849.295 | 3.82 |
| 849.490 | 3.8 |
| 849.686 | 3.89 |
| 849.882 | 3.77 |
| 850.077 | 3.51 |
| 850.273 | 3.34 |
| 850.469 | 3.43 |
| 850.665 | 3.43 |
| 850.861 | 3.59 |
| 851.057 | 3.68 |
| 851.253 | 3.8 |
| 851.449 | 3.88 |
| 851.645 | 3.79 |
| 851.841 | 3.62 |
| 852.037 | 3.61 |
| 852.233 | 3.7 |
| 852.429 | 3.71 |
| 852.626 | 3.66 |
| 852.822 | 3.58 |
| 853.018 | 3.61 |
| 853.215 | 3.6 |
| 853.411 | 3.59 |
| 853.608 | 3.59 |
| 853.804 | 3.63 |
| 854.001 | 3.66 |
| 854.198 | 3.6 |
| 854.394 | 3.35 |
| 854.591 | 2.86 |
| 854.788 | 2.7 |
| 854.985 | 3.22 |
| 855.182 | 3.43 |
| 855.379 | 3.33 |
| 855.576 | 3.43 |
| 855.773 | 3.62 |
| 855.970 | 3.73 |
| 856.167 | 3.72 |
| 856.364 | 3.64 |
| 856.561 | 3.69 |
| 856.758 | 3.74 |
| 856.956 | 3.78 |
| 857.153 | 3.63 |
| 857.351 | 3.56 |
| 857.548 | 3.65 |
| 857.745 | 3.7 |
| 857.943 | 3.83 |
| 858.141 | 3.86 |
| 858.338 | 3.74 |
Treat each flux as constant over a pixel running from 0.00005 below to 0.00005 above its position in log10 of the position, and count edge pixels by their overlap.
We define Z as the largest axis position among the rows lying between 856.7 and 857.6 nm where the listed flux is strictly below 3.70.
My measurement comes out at 857.548 nm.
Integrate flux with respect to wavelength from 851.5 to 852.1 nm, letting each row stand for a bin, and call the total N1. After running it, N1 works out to 2.22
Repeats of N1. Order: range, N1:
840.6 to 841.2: 2.27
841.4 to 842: 2.31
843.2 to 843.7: 2.00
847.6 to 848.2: 2.25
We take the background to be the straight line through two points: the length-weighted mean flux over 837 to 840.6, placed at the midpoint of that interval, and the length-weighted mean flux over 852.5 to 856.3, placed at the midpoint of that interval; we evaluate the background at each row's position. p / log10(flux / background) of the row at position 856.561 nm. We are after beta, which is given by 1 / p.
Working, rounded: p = 0.034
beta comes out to 30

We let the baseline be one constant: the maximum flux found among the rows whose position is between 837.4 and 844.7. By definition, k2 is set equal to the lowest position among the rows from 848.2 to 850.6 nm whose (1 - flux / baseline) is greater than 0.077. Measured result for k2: 848.513 nm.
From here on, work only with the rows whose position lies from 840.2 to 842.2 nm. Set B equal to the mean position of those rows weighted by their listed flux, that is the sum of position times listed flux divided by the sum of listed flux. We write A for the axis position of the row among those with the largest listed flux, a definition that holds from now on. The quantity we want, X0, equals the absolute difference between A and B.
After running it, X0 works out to 0.09 nm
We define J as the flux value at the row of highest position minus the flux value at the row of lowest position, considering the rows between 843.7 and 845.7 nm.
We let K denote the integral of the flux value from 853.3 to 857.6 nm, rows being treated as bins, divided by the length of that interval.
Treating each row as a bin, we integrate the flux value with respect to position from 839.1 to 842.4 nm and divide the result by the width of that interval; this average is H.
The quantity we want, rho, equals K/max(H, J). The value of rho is 0.92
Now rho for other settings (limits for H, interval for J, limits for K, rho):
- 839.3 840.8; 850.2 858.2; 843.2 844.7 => 1.02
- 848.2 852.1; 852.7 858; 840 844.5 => 1.05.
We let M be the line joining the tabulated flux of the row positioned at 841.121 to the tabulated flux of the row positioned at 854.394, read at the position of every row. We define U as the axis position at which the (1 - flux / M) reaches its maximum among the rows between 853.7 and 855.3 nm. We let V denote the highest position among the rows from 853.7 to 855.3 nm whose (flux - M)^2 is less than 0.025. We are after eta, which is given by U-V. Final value -0.39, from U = 854.788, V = 855.182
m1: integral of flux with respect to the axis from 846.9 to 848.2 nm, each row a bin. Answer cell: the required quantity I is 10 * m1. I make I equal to 47.2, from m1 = 4.7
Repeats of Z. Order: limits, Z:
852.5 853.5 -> 853.411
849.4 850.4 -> 850.273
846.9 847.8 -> 847.732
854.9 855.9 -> 855.773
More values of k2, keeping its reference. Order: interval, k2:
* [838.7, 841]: 839.186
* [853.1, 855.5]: 853.215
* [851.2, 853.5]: 851.253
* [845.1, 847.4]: 845.198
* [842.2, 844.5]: 842.284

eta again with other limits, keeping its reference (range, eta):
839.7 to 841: 0.58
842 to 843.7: -1.36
